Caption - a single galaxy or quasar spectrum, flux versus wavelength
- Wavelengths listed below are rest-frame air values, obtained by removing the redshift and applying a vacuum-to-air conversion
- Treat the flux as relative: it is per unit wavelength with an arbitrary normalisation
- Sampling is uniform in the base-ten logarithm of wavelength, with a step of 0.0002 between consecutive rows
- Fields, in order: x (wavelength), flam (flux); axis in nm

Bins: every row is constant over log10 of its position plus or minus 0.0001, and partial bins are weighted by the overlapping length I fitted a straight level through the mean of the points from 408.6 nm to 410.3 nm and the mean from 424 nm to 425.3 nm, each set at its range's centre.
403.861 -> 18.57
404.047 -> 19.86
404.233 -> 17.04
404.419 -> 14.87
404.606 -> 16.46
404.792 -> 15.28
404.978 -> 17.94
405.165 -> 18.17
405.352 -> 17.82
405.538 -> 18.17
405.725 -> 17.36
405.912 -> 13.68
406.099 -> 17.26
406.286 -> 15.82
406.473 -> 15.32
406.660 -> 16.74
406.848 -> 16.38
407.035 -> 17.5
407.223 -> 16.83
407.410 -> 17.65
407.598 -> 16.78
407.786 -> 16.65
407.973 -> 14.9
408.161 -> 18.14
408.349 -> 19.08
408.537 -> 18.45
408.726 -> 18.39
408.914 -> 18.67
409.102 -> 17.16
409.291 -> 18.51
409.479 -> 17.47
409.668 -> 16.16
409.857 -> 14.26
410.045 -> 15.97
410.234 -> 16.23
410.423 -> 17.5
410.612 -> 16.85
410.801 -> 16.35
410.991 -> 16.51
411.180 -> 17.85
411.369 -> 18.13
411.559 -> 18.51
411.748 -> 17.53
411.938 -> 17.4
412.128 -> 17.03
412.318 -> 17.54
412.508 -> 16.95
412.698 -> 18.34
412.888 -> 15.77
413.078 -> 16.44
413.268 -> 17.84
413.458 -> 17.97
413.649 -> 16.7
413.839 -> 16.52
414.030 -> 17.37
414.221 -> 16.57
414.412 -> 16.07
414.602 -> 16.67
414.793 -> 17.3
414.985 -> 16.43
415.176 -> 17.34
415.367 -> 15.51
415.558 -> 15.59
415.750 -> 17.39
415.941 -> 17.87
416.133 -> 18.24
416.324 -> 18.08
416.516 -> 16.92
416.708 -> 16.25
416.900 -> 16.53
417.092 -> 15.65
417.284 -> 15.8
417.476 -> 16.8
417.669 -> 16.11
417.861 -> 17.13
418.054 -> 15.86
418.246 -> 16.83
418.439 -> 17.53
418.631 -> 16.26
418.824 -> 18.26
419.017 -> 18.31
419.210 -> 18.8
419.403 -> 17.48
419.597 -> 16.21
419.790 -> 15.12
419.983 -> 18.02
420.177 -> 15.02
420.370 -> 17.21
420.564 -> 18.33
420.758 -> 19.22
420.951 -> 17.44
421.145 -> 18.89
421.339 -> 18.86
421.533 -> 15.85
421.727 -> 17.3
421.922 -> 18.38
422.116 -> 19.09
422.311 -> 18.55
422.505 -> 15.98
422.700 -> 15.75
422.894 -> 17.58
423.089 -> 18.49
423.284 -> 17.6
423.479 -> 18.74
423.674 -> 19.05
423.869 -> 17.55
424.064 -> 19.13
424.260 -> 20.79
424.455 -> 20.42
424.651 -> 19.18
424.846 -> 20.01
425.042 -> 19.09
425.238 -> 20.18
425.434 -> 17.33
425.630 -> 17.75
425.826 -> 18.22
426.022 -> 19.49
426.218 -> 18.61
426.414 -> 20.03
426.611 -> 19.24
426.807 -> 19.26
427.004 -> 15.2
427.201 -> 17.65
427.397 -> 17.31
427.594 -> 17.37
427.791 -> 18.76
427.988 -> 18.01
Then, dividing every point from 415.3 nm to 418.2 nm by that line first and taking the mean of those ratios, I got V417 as 0.91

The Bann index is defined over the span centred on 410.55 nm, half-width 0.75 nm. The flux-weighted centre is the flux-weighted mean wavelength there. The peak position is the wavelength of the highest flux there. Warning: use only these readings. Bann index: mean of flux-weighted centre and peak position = 410.86 nm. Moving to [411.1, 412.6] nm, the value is 411.70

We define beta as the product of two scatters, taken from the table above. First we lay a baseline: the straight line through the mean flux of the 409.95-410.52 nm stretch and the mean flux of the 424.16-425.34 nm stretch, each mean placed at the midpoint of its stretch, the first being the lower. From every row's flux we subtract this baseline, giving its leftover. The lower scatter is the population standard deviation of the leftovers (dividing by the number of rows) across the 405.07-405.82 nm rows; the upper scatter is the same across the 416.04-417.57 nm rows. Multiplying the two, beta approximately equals 0.36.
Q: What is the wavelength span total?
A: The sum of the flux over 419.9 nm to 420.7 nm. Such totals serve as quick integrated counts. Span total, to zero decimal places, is 69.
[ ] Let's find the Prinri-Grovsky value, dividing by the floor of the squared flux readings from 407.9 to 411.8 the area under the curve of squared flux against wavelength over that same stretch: 5.8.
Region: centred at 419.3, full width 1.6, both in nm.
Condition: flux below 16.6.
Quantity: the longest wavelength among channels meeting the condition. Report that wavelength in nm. 419.790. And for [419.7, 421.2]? 420.177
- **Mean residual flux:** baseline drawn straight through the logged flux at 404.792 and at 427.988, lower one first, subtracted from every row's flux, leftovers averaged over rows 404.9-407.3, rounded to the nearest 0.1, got 1.4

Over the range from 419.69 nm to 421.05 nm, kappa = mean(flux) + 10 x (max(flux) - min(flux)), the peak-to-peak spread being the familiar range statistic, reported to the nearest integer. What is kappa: 59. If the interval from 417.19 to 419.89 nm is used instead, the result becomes 54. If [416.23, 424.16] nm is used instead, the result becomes 59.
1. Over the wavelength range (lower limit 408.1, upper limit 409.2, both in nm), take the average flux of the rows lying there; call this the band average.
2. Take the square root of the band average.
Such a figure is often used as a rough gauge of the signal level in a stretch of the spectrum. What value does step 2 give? 4.28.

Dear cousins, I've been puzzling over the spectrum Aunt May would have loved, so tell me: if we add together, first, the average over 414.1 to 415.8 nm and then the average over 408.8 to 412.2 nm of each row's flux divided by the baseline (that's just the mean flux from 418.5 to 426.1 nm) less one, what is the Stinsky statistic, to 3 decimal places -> -0.138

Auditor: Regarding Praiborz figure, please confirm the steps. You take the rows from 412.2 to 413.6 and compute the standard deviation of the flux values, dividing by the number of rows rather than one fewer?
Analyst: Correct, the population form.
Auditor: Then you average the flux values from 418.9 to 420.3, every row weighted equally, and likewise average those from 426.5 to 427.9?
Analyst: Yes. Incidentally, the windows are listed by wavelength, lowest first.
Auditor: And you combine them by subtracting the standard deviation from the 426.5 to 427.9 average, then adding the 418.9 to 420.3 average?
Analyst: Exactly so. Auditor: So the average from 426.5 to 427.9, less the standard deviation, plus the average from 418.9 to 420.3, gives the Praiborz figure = 34.0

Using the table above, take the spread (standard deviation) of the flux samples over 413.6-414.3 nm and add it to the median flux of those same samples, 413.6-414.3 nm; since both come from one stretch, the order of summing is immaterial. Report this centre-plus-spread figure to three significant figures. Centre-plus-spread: 17.0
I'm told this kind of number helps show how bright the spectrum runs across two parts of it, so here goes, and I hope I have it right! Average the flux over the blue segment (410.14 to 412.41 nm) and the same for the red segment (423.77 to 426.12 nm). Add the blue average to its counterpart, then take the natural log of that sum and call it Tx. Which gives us 3.59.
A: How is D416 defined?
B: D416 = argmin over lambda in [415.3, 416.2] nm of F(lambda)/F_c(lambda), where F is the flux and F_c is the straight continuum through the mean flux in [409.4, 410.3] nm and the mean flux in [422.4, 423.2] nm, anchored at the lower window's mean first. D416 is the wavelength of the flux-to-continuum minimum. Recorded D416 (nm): 415.367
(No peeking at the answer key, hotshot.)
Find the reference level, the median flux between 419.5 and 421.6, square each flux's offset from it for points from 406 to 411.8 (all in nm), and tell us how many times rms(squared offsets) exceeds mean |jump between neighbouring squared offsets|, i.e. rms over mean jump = 1.36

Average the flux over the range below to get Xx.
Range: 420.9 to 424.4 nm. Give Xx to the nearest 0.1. 18.1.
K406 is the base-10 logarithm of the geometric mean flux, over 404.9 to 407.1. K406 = 1.225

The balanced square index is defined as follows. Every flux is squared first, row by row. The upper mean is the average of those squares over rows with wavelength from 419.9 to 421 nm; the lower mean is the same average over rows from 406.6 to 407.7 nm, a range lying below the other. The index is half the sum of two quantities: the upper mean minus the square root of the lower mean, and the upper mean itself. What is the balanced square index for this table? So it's 301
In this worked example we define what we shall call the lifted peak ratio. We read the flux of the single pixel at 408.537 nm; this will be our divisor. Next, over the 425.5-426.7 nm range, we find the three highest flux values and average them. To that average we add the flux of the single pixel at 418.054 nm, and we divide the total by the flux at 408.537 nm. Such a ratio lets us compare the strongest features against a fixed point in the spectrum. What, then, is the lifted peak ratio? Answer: 1.92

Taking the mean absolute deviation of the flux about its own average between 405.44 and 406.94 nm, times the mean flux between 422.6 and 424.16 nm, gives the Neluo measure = 18.9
